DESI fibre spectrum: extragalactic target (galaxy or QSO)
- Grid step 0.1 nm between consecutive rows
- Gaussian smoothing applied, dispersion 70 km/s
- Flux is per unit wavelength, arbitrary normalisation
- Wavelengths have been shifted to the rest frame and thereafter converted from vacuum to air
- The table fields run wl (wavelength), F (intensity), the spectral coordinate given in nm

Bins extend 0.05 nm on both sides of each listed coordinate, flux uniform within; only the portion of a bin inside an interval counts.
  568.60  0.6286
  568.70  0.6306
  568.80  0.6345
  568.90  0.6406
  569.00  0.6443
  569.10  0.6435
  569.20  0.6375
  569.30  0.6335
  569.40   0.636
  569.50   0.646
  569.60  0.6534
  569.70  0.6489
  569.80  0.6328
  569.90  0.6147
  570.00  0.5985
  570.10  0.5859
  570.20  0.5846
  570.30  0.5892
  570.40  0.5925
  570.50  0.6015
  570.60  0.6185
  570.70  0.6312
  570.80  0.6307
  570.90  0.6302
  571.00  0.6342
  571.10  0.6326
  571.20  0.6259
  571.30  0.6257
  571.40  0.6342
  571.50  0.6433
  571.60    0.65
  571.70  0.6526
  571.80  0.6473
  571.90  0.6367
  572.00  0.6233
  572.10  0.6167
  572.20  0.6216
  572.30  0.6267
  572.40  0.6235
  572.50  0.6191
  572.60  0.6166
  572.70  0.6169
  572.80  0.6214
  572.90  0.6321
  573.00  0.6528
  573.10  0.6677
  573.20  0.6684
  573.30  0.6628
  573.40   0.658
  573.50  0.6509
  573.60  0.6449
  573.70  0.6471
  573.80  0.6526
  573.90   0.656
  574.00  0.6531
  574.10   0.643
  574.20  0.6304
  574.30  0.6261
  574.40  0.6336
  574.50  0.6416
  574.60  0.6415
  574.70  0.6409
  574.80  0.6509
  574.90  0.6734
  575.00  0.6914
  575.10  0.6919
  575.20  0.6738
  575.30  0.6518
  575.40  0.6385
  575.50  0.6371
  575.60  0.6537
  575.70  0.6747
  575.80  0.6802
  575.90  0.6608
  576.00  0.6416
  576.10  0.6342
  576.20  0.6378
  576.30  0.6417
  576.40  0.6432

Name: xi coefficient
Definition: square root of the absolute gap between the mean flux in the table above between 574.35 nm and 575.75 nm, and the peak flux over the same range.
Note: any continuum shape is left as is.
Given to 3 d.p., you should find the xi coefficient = 0.187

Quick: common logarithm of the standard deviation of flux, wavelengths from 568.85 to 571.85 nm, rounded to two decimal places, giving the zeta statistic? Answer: -1.69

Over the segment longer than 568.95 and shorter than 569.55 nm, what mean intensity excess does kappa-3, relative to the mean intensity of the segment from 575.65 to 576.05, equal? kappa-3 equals -0.024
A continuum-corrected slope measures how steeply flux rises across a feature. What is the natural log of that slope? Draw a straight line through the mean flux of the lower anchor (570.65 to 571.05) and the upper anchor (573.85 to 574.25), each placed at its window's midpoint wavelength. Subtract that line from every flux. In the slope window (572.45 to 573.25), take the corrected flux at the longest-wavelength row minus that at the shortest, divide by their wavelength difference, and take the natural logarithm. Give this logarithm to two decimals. -2.72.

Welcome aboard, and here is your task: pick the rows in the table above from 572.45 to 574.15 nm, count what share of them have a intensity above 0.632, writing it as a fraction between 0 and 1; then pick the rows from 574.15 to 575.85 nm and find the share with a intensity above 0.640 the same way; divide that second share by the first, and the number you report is 0.9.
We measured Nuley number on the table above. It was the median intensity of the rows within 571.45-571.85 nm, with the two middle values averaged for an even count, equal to 0.649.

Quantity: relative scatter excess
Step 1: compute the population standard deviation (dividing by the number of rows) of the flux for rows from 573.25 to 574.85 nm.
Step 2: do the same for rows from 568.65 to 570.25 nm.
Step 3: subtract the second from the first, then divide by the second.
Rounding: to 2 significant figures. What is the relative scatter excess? -0.53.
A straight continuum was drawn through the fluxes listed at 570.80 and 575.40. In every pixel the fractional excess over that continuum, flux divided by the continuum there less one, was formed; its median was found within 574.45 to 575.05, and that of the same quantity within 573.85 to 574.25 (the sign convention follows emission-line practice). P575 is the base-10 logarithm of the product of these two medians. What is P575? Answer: -3.58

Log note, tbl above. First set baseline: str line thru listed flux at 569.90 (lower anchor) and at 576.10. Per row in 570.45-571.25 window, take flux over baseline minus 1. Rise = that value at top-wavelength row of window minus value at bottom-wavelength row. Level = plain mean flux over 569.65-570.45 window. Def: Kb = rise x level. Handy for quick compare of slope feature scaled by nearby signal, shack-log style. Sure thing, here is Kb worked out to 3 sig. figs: 0.0218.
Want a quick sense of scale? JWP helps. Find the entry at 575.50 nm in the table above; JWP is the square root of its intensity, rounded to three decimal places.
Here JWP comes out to 0.798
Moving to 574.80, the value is 0.807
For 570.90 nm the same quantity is 0.794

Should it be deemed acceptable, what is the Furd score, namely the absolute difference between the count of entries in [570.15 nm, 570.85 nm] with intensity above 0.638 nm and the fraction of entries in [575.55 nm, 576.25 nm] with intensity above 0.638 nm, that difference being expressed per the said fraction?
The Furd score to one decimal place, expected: 1.0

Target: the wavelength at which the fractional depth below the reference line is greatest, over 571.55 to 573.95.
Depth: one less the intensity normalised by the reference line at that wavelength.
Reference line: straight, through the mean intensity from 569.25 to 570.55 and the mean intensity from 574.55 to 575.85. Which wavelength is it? 572.70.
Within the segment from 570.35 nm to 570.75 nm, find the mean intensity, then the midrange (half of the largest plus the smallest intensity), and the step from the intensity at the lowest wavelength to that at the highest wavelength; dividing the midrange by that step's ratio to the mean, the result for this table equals 10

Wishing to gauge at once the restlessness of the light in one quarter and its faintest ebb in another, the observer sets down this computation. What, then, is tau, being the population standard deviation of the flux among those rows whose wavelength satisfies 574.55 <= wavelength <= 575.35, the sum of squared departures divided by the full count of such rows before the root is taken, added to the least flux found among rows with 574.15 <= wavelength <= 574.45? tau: 0.646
